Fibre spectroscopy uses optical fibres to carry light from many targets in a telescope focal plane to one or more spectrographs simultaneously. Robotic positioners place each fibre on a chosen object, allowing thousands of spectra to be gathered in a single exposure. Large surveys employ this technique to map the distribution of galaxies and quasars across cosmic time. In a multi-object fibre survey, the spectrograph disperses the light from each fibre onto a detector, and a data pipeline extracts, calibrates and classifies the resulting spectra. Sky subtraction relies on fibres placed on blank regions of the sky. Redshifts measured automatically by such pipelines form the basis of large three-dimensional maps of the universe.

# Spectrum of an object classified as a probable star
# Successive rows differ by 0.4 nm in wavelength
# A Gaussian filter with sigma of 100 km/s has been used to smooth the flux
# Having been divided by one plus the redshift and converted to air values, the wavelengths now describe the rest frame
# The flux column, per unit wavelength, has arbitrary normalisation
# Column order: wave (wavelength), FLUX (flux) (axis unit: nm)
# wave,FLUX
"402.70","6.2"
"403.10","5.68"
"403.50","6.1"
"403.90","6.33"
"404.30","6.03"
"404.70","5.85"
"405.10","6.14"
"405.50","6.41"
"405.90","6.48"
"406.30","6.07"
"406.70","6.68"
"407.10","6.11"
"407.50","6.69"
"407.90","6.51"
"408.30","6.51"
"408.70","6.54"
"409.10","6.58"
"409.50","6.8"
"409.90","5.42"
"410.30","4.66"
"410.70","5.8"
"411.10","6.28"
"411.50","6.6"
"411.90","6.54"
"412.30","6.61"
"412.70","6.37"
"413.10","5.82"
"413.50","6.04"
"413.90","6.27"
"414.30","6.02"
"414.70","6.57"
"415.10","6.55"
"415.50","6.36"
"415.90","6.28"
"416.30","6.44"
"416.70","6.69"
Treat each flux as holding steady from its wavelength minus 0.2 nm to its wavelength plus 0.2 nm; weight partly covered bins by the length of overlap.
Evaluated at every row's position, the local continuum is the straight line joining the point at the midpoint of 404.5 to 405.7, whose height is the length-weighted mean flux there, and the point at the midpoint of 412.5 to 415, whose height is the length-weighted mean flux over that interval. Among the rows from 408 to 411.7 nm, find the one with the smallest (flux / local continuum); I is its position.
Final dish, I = 410.30 nm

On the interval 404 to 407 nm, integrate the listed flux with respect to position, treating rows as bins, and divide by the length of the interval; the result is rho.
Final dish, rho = 6.24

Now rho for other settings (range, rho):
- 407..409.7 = 6.55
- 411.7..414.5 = 6.24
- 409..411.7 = 6.00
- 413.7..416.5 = 6.36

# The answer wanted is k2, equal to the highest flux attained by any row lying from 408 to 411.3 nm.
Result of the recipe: 6.8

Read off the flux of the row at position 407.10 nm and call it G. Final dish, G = 6.11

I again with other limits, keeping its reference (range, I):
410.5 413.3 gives 410.70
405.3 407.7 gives 406.30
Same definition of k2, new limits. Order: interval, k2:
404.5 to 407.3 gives 6.68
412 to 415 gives 6.61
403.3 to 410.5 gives 6.8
